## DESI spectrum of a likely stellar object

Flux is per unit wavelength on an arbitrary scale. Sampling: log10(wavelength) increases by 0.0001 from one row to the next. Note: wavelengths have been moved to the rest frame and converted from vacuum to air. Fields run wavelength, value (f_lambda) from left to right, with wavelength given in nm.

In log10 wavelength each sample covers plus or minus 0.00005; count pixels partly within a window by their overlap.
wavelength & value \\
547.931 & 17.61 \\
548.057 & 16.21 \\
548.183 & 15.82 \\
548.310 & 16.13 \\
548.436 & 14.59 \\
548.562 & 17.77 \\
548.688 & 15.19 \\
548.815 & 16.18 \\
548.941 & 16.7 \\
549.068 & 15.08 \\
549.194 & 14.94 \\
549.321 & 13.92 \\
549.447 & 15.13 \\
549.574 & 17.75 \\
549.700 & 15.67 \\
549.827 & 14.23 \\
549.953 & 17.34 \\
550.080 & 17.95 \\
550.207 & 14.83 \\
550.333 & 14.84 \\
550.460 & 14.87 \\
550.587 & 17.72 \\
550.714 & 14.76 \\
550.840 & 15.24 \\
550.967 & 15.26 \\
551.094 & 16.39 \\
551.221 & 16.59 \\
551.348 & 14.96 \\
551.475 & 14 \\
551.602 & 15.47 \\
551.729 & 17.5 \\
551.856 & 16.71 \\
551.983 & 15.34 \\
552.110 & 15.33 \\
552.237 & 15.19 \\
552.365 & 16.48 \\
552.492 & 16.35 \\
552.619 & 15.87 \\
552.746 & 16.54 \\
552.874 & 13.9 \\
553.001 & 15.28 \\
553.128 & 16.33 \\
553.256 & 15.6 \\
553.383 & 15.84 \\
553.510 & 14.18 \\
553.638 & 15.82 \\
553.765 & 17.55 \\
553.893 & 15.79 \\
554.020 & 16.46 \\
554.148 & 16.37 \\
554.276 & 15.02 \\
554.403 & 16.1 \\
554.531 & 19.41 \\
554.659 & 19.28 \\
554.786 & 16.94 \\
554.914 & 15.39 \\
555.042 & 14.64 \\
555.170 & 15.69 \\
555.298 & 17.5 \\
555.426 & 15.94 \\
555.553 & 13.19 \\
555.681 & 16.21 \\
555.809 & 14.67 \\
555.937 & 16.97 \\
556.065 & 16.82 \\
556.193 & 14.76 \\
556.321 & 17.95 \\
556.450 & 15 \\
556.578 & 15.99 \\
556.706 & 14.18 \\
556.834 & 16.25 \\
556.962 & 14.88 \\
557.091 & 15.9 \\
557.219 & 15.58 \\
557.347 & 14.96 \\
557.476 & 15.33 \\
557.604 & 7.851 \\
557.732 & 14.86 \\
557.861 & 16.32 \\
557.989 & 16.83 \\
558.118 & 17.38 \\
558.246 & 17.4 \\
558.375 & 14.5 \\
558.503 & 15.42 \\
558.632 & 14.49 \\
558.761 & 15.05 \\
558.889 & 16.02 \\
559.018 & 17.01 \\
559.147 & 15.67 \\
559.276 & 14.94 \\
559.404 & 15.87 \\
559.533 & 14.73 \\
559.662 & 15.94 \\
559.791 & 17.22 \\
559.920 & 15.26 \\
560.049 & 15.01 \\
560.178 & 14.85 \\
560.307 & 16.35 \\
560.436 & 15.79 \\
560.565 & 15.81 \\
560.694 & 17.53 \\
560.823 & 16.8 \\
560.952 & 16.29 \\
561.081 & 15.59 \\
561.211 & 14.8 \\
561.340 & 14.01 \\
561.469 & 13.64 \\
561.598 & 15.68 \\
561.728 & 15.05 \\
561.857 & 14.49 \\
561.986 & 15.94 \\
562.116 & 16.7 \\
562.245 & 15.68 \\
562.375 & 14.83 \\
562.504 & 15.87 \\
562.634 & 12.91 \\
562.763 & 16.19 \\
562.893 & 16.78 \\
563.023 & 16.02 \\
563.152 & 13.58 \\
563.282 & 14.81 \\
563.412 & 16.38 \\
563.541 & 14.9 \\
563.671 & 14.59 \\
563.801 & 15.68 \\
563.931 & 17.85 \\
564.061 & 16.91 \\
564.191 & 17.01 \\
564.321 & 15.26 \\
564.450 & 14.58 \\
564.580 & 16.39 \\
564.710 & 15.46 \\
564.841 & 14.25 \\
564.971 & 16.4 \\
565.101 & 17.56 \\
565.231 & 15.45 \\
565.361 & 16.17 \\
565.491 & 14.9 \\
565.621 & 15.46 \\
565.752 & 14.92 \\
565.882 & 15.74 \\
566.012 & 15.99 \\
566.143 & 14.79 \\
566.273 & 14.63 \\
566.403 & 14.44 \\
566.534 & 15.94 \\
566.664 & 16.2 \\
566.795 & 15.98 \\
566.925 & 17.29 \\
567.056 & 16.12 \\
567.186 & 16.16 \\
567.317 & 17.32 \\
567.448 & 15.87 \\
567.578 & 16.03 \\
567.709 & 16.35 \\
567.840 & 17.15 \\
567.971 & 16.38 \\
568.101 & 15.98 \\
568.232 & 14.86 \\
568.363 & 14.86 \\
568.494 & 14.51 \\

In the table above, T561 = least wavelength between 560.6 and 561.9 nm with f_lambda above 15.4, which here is 560.694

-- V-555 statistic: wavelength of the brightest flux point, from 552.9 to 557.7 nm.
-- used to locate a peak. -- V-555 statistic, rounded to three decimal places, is 554.531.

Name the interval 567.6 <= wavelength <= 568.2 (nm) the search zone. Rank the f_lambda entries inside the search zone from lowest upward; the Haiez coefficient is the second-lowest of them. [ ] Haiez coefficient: 16.35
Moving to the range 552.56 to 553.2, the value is 15.28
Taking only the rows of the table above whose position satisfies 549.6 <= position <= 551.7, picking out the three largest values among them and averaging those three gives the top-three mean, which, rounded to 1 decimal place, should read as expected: 17.7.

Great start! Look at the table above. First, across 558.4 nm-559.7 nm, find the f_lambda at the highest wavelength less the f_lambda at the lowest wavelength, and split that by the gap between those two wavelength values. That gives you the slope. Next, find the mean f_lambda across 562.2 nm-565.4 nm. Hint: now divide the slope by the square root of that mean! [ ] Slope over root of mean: 0.11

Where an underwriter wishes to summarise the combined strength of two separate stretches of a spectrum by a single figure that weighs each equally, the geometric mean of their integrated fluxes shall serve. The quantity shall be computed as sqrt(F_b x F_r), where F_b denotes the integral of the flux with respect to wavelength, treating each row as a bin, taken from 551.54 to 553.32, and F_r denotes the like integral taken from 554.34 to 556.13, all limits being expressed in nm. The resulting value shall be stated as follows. 28.7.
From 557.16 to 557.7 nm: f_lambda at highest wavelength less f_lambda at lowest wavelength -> -7.7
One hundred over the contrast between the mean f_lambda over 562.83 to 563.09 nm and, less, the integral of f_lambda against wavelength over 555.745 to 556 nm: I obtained 8.10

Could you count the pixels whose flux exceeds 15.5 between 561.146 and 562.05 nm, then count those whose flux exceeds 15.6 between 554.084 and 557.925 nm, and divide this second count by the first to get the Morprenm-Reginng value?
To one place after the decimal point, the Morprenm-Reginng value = 8.0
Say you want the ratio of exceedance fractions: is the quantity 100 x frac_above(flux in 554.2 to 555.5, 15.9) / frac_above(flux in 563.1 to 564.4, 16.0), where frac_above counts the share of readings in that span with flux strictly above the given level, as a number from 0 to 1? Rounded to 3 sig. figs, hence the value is 150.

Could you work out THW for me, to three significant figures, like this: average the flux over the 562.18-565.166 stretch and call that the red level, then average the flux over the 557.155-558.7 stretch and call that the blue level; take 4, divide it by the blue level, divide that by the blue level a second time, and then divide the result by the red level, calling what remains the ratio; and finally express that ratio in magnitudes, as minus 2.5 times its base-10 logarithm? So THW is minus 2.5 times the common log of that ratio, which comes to 7.37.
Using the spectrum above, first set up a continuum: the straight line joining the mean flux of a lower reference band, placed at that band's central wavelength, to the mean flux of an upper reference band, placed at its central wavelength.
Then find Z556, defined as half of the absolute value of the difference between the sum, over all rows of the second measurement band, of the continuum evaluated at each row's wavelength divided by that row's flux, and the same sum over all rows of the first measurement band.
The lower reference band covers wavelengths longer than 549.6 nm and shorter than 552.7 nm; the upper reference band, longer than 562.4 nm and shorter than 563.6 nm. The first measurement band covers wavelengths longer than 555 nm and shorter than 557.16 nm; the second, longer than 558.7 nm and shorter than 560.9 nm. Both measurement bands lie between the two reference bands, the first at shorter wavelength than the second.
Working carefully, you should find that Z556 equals 0.22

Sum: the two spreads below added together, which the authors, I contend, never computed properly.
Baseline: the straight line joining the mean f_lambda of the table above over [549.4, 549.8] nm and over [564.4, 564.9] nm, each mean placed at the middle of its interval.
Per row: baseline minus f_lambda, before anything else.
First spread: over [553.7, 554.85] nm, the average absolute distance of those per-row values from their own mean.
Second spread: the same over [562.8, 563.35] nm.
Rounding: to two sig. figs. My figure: 2.3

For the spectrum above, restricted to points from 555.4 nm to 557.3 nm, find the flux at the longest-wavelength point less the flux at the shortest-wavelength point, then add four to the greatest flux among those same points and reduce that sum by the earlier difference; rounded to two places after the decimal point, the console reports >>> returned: 22.31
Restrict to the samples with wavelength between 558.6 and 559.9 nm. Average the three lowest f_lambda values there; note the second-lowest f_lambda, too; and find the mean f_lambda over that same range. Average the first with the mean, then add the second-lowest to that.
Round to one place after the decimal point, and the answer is 29.9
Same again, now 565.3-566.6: 29.6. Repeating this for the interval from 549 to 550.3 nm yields 29.2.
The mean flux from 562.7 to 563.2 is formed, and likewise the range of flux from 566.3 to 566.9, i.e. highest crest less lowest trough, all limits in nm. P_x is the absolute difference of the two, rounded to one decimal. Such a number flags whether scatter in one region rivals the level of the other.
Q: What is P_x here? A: 13.9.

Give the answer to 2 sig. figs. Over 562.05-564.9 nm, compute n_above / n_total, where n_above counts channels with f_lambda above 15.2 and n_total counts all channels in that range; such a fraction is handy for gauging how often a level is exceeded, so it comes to 0.64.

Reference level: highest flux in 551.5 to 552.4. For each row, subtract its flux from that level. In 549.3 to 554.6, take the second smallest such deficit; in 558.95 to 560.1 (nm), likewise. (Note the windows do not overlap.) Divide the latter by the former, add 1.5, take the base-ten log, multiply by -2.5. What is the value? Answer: 1.0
